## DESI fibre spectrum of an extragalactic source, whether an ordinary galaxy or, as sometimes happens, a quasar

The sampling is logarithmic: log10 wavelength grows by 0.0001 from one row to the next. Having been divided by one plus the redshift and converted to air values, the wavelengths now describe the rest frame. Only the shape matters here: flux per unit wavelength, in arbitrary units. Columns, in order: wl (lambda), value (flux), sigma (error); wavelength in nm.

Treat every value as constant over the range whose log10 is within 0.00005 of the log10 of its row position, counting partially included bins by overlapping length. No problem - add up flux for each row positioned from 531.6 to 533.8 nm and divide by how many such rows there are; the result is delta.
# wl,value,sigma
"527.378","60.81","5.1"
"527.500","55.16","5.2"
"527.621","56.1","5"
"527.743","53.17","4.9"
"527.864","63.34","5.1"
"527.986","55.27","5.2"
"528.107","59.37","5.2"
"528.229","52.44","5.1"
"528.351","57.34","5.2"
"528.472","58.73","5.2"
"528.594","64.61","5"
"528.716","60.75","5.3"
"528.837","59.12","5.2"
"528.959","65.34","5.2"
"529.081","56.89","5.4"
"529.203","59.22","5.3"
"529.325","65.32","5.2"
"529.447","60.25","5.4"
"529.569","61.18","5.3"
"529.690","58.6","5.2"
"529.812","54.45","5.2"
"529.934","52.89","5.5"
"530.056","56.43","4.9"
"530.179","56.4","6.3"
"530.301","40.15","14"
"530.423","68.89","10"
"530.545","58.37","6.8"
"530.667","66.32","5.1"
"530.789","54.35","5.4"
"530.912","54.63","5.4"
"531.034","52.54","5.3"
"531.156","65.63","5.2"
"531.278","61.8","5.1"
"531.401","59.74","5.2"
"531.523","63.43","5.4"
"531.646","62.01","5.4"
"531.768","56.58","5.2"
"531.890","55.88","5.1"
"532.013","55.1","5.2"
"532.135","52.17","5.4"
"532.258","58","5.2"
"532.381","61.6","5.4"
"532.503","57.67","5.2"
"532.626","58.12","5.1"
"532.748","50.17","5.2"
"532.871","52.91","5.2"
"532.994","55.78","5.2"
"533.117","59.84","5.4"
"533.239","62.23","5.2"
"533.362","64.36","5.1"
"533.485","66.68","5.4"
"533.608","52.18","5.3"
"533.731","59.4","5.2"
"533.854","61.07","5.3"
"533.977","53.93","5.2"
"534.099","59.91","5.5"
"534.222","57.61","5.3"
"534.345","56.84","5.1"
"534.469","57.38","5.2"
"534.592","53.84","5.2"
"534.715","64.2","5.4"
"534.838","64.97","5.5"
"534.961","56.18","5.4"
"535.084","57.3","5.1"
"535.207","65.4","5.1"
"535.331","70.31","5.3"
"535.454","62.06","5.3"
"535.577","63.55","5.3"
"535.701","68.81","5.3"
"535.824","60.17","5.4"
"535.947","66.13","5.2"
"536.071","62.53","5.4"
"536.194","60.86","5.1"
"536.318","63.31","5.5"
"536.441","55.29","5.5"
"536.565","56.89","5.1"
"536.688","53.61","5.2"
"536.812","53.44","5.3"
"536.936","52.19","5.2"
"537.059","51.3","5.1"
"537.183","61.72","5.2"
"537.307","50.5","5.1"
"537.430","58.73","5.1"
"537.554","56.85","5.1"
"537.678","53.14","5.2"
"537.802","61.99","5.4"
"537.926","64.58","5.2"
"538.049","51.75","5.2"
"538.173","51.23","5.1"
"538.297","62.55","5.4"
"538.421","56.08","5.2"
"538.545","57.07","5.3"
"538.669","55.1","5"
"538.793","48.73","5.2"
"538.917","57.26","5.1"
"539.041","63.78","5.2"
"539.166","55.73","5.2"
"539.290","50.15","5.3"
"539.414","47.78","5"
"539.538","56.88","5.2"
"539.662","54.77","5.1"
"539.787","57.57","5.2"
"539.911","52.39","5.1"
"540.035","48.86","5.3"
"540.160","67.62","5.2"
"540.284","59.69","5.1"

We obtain 57.8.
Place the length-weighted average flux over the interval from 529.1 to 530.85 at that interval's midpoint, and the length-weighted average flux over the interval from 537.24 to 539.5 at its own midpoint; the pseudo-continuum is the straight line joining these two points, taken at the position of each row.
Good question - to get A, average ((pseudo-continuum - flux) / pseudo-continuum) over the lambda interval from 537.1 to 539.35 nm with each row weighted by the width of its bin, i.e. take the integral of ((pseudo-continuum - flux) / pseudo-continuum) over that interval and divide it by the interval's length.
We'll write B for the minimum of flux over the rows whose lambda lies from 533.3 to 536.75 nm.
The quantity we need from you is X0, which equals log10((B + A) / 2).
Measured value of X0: 1.42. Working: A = -0.01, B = 52.18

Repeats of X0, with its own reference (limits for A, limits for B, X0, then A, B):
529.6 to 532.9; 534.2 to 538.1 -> 1.40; 0.01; 50.5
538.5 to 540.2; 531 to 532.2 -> 1.42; 0.01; 52.17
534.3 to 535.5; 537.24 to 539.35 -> 1.39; -0.07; 48.73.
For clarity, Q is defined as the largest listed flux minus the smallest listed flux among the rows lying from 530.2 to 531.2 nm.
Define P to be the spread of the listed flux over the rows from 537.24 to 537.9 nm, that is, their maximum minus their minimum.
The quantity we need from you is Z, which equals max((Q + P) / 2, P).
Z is 20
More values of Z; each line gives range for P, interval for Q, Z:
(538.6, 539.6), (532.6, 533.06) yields 16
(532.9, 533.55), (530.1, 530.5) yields 20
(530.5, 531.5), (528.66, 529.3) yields 14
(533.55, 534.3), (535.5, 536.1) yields 9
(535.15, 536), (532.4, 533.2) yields 10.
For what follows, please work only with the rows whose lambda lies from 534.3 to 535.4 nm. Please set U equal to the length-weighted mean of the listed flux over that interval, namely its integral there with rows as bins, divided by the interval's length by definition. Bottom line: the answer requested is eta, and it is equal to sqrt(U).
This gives 7.79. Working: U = 61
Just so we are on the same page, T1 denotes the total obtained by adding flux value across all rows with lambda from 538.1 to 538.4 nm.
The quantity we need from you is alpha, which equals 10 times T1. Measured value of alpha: 1138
